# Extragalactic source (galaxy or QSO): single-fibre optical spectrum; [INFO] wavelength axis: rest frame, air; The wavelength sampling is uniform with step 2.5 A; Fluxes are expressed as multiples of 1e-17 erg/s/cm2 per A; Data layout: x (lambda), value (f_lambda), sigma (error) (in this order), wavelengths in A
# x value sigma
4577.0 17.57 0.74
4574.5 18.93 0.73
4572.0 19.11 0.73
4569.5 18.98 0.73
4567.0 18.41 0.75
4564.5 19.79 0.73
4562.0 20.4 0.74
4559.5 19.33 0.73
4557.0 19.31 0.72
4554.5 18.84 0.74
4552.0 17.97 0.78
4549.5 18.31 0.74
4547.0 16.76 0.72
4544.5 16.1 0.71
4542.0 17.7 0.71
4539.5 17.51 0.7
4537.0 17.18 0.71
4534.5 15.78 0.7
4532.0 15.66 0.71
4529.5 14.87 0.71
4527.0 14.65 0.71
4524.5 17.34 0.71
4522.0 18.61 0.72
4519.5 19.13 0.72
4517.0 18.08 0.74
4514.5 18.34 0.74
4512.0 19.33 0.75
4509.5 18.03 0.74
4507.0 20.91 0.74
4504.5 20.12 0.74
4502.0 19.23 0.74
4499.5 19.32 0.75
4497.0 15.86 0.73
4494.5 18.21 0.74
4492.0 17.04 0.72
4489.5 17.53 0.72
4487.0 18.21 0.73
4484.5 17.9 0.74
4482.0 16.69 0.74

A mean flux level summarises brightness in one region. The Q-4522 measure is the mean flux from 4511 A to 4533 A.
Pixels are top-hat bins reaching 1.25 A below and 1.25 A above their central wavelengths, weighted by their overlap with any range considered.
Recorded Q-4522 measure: 17.3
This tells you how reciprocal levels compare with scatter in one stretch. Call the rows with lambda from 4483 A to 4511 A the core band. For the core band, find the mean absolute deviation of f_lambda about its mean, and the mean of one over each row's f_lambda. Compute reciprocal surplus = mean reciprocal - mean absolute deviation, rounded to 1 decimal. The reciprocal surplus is -1.0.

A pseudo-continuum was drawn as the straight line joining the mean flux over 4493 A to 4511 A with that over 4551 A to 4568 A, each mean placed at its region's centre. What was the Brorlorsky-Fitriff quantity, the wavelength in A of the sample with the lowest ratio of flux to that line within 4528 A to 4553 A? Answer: 4529.5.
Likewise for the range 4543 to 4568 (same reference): 4544.5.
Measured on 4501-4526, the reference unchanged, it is 4524.5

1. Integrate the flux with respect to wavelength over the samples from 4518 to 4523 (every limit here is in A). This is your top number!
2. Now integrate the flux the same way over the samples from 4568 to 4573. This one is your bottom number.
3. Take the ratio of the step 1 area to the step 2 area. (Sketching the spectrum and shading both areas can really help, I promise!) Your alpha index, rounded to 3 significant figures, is 0.991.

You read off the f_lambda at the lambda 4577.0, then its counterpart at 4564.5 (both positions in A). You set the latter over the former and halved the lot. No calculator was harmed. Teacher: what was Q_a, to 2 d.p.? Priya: 0.56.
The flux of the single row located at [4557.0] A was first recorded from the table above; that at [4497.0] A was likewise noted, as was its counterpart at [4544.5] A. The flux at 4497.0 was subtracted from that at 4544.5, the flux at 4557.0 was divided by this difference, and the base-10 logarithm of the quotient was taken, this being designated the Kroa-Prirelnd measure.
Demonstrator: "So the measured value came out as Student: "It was 1.91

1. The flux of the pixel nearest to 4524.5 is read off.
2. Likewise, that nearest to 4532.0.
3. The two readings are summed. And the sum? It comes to 33.0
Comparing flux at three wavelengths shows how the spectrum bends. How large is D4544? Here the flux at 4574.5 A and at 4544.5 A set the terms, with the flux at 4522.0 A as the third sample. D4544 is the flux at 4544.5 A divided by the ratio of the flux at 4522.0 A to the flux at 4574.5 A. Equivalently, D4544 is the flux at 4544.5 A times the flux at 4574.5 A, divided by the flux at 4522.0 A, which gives 16.4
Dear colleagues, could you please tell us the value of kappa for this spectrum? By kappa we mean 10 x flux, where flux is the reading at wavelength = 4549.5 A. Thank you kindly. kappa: 183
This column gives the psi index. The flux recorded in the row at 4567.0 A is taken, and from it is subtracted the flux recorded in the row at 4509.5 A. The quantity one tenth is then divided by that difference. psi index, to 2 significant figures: 0.26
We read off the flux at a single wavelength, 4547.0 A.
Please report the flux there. 16.76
